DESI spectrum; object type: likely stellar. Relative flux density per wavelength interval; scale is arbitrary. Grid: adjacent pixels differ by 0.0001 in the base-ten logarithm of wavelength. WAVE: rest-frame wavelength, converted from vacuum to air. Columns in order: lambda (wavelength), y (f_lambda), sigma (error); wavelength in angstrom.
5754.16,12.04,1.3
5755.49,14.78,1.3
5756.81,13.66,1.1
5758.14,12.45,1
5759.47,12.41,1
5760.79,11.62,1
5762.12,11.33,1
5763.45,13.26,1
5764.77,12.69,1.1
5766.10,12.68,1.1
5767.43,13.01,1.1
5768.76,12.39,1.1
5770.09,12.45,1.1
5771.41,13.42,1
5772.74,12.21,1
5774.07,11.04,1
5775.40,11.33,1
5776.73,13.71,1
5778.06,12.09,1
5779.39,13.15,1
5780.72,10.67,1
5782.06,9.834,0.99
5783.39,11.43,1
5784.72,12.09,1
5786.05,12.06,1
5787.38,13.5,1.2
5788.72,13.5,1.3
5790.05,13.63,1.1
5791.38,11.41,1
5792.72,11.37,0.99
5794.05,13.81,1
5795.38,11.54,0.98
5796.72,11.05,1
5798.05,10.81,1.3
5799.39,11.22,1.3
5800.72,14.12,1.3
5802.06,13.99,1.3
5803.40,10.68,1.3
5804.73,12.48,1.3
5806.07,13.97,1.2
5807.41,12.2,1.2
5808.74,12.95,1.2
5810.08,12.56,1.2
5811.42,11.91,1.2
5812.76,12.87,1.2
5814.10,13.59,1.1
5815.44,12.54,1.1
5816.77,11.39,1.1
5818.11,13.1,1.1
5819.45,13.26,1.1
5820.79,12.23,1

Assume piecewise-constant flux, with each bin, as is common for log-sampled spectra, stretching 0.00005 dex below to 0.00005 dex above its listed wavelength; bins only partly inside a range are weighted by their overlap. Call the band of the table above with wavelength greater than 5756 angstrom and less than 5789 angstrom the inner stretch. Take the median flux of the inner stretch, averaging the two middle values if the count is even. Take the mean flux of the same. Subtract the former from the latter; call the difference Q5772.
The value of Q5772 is -0.09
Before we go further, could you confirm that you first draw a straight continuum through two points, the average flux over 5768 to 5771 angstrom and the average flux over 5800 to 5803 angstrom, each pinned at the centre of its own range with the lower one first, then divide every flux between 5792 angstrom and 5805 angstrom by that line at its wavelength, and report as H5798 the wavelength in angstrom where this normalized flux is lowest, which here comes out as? 5803.40 angstrom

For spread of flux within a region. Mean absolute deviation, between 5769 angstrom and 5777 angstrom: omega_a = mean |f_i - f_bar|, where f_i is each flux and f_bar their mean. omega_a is 0.83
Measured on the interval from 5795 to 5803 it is 1.29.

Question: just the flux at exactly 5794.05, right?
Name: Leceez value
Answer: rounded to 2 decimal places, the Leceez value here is 13.81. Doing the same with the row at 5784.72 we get 12.09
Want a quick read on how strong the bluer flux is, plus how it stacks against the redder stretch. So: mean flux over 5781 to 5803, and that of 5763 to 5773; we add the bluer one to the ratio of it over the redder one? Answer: 13.8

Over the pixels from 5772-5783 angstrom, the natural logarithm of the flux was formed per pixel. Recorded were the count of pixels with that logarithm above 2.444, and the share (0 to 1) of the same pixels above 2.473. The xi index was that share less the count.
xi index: -3.5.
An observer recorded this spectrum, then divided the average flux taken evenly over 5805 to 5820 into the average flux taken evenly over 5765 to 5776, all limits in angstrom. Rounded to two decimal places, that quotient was 0.97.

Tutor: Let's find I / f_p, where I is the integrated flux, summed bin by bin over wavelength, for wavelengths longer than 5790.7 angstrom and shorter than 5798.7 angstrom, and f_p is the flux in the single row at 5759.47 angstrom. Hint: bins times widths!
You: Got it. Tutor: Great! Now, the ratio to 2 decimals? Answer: 7.53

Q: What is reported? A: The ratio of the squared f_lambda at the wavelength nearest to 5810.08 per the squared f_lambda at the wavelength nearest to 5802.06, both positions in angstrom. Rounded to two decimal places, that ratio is 0.81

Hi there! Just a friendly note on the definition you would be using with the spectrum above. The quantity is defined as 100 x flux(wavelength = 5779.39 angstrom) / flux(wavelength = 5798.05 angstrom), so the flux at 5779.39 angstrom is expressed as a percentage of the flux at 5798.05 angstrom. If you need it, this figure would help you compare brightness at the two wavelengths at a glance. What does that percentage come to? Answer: 122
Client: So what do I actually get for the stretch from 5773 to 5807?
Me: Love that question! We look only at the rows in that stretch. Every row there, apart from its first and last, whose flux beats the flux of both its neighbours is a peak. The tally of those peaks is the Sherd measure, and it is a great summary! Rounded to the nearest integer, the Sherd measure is 6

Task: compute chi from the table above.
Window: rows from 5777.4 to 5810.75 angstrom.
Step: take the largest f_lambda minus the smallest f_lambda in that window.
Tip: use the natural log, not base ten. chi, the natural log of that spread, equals 1.5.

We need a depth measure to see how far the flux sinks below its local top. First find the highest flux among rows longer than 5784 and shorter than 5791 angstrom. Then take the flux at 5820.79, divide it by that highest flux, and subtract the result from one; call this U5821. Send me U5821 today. 0.10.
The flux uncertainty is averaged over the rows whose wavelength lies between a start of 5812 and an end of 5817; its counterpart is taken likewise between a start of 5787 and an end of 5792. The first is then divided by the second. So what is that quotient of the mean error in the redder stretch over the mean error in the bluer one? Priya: 0.98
